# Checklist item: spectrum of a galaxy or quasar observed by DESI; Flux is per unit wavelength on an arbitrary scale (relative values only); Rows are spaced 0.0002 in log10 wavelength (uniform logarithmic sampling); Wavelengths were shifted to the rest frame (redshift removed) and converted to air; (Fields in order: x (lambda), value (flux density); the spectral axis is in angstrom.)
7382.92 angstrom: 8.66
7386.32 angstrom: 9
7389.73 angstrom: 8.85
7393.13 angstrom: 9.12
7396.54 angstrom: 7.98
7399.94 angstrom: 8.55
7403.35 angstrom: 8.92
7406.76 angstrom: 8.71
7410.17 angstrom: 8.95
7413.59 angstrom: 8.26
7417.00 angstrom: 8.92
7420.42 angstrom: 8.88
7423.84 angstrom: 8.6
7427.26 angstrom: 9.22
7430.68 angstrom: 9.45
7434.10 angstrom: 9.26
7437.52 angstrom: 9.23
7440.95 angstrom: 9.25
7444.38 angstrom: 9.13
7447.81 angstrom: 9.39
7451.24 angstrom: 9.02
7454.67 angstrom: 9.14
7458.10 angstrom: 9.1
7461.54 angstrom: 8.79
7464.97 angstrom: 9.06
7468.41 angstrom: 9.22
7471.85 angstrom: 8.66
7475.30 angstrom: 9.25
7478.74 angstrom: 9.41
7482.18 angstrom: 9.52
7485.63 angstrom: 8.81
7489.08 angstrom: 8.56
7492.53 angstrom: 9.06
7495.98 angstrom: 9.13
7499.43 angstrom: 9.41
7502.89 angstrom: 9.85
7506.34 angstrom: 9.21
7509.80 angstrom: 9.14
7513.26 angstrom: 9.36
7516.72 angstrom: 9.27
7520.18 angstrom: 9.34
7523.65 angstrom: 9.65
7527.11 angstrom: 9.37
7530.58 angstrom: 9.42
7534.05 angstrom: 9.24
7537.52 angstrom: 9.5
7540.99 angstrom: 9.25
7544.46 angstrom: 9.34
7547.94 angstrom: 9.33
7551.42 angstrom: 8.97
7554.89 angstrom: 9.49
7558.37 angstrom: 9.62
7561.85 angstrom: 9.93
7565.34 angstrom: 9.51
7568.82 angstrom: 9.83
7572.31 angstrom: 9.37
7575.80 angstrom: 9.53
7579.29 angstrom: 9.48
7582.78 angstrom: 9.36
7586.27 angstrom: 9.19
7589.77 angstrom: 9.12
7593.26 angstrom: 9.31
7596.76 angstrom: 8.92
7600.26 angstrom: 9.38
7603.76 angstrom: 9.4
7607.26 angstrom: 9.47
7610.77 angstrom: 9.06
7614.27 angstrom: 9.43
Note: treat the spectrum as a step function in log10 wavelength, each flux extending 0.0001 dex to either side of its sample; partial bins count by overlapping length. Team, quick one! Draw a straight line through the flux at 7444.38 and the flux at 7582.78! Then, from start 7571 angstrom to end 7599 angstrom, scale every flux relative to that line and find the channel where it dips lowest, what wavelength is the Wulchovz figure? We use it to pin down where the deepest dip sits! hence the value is 7596.76 angstrom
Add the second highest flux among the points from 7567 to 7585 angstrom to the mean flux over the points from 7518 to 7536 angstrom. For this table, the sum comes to 18.9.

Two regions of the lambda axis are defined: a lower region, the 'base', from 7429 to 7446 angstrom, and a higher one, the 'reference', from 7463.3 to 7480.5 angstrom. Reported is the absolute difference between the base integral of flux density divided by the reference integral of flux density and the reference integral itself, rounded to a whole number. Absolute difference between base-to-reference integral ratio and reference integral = 156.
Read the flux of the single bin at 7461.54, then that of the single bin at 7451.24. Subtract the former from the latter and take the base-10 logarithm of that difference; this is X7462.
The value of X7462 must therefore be -0.6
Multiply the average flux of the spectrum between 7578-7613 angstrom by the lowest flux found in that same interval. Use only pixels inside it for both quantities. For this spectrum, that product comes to 83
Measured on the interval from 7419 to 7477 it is 78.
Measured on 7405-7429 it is 73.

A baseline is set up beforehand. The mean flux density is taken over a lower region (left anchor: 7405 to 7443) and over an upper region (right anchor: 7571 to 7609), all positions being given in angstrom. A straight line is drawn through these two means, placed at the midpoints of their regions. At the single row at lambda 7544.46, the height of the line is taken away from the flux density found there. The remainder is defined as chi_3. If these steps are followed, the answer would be 0.1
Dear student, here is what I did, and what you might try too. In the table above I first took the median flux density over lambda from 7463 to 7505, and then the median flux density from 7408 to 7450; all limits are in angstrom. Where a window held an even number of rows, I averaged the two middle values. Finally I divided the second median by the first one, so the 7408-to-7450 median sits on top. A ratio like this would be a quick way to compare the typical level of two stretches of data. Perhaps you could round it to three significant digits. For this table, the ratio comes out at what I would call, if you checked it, 1.00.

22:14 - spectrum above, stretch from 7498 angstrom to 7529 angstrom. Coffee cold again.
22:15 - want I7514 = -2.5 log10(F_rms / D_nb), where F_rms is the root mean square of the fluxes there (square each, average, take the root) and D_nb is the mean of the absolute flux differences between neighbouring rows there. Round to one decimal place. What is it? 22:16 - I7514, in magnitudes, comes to -3.9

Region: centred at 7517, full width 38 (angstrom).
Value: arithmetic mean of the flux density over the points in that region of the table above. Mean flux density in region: 9.4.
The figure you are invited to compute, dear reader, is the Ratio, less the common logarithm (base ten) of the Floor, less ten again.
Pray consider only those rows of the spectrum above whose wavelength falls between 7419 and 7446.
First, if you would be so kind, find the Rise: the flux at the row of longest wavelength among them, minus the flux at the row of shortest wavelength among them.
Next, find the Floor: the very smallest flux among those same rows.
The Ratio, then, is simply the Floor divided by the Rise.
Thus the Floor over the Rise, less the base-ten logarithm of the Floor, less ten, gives 23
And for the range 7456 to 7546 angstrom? 25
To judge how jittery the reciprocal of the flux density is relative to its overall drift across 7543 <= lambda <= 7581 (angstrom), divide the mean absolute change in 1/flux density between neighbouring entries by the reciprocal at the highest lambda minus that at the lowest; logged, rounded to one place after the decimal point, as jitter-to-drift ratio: -1.9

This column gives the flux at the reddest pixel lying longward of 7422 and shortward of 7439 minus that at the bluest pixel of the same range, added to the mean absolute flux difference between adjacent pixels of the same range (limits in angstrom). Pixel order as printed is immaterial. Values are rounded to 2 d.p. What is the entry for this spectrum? 0.90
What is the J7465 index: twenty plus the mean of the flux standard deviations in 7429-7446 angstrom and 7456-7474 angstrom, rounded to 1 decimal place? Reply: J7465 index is 20.2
